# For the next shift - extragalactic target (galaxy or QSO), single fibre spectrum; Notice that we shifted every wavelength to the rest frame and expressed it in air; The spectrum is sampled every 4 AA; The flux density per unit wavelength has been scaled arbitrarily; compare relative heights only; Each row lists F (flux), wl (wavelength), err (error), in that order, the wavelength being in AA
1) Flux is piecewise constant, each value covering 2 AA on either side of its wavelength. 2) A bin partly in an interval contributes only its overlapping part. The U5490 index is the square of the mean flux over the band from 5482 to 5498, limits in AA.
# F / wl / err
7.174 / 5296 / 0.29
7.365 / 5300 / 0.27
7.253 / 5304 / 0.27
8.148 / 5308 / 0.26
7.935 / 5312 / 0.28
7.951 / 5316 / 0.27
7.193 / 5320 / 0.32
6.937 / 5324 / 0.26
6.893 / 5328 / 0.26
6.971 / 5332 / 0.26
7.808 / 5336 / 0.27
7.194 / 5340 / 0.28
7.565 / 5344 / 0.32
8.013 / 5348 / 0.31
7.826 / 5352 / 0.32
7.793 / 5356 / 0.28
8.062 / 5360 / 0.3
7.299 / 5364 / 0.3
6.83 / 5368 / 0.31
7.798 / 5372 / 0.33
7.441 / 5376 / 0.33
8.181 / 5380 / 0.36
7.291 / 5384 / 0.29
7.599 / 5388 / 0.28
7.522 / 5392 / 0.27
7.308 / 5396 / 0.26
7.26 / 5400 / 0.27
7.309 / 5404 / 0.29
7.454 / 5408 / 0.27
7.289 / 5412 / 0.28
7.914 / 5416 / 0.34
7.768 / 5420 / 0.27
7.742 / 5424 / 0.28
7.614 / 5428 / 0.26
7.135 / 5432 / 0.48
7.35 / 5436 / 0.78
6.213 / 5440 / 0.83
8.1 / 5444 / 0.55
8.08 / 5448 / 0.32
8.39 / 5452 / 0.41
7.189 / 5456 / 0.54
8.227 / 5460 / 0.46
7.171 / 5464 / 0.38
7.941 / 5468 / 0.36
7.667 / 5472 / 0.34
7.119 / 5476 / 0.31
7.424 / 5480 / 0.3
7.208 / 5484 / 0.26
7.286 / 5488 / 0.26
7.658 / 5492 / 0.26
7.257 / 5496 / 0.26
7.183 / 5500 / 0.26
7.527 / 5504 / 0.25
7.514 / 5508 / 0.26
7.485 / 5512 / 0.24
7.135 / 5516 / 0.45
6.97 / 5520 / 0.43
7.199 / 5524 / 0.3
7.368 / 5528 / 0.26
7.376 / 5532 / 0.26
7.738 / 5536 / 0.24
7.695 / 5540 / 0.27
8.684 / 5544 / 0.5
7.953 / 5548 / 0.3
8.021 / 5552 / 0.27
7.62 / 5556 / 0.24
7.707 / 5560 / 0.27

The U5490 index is 54.1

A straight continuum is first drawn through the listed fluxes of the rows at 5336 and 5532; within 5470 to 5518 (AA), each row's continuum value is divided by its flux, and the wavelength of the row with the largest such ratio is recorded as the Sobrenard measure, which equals 5476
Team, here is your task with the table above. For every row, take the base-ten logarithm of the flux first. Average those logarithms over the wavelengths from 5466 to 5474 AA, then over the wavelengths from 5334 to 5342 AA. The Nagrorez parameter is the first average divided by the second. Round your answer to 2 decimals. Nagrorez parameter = 1.02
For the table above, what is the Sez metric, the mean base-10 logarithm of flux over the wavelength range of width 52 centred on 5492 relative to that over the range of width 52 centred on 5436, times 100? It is 99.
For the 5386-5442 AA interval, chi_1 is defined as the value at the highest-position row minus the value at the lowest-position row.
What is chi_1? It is -1.4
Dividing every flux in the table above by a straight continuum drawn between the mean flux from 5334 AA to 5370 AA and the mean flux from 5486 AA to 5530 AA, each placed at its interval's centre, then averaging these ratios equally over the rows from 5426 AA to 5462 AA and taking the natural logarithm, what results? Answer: 0.020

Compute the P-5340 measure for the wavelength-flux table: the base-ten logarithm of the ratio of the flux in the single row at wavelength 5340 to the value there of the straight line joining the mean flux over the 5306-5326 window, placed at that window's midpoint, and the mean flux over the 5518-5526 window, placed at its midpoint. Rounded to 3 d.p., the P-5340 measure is -0.022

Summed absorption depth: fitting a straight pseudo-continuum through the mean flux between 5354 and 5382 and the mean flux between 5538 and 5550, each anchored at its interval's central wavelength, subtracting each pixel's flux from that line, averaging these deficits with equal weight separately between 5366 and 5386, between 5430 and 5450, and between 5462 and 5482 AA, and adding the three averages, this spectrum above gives 1.04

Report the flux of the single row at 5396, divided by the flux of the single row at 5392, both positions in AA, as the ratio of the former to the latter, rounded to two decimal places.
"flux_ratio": 0.97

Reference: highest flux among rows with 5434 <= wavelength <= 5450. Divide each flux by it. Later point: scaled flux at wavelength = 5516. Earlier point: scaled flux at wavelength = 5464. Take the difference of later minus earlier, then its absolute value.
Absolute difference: 0.00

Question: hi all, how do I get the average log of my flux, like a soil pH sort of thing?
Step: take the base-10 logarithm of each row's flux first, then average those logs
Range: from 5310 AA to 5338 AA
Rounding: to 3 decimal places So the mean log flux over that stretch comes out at 0.867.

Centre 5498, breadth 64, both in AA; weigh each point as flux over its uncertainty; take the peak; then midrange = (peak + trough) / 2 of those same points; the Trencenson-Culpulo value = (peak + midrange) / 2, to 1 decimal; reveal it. 27.4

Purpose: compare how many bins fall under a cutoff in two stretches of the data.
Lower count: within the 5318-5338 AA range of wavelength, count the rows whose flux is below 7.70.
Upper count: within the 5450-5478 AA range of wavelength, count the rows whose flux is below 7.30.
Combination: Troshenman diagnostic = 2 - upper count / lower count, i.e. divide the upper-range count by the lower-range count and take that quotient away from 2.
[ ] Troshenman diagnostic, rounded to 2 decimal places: 1.25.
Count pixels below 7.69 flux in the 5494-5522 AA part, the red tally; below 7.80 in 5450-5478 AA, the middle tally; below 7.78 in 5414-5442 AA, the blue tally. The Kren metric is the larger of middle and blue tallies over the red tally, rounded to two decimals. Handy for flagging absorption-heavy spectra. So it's 0.86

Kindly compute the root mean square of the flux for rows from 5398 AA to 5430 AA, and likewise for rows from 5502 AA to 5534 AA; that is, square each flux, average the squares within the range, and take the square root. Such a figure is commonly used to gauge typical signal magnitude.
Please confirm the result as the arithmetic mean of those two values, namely 7.44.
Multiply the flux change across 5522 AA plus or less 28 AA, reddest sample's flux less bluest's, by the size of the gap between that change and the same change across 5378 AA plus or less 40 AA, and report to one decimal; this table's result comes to 0.0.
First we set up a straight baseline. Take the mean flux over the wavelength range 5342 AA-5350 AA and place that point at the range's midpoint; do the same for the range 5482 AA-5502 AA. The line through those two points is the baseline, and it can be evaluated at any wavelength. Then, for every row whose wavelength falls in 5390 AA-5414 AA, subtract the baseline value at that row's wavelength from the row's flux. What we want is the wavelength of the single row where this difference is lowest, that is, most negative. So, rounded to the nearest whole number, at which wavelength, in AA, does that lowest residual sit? 5400 AA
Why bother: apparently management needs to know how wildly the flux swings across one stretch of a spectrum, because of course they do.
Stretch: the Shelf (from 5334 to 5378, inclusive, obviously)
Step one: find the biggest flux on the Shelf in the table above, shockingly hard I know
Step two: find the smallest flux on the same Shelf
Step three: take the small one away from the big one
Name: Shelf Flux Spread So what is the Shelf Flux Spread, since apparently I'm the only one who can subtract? 1.23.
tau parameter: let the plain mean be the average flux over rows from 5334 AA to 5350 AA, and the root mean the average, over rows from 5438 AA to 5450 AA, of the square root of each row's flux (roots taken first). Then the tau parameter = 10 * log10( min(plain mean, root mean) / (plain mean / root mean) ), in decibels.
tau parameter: -0.120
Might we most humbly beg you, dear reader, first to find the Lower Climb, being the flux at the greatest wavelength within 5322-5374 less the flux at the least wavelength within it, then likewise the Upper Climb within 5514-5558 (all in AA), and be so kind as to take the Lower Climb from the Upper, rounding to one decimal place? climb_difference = -0.4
